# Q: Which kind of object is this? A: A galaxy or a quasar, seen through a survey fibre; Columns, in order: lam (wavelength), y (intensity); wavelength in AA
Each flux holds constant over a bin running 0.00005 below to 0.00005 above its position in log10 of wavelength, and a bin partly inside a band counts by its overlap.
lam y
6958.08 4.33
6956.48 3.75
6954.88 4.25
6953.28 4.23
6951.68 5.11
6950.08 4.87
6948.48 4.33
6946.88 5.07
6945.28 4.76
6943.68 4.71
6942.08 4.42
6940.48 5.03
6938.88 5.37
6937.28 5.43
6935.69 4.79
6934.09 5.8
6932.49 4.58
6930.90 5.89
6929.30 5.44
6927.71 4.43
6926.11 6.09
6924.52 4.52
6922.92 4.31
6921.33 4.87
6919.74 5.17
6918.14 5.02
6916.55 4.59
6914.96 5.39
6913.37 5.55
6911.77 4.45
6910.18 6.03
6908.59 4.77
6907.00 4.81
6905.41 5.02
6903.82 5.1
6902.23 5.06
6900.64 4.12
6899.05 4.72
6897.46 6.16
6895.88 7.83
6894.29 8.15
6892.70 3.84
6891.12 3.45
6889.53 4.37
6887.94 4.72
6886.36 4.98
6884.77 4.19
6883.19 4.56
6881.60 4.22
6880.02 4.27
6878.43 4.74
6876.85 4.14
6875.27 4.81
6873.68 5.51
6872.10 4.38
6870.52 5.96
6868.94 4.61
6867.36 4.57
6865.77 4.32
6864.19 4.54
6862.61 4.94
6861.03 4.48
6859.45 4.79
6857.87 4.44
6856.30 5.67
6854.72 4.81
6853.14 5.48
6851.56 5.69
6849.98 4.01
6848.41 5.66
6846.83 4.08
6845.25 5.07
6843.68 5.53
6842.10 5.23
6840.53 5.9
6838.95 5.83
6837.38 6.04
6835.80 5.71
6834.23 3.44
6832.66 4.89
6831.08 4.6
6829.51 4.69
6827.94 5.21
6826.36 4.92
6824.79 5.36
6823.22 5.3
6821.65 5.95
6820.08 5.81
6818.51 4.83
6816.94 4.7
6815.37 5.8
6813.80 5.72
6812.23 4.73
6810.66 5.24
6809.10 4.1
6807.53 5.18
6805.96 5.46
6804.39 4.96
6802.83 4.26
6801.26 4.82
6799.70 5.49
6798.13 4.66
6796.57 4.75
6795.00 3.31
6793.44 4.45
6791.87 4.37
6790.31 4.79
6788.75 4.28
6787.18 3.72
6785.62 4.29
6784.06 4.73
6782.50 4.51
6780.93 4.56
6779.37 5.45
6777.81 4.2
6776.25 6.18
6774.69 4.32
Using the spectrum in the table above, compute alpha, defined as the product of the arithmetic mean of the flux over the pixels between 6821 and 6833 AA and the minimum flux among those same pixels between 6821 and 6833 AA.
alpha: 23.5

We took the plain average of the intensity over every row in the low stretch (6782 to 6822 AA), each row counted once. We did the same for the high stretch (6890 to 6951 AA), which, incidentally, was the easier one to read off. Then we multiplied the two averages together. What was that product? 24.5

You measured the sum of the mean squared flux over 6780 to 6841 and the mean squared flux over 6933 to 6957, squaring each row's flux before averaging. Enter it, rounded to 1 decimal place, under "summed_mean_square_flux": 47.8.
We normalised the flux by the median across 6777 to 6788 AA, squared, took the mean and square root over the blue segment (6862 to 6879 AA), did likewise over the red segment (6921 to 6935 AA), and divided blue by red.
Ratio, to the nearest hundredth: 0.93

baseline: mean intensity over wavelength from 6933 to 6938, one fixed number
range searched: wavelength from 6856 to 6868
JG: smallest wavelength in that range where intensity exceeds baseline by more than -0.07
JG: 6856.30 AA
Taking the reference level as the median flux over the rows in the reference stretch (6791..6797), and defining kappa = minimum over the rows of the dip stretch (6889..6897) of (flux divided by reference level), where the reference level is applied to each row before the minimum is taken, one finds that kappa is 0.78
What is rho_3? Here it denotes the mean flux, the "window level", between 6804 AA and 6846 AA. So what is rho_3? 5.19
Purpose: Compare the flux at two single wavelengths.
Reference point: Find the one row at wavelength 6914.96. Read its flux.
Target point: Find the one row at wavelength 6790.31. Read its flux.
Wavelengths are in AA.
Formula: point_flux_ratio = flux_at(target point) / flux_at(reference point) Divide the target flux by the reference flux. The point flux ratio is 0.89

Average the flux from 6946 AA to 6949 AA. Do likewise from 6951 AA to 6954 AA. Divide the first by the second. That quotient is 1.01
